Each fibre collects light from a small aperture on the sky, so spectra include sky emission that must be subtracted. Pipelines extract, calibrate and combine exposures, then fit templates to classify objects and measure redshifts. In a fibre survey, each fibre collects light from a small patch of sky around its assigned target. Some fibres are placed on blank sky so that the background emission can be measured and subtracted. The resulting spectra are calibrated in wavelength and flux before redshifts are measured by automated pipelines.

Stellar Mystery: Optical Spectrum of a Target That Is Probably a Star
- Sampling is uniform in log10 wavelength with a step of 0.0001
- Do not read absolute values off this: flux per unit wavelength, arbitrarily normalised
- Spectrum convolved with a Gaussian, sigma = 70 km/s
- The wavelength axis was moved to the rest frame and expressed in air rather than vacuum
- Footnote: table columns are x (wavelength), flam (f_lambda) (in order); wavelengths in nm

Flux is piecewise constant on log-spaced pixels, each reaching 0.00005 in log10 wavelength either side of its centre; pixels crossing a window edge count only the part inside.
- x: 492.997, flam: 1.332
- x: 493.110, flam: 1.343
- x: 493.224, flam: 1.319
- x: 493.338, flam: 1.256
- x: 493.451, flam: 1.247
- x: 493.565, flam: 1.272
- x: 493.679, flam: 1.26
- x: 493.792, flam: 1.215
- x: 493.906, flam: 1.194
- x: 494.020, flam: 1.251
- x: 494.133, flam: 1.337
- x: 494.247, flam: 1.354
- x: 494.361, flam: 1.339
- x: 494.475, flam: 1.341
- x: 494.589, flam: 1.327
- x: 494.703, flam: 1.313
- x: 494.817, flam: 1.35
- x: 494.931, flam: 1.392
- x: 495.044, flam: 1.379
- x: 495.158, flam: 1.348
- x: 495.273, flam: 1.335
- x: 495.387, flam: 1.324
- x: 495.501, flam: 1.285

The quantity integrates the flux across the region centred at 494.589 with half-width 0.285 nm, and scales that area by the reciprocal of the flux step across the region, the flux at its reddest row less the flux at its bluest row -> 69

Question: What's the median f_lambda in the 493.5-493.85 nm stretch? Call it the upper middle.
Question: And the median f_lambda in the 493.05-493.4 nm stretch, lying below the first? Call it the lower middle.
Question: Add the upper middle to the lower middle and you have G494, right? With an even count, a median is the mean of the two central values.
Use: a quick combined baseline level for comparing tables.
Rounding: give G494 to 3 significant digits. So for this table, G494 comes 2.58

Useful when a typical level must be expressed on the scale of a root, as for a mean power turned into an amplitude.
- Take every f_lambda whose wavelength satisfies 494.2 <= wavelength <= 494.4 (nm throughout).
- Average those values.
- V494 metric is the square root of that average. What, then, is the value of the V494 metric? 1.16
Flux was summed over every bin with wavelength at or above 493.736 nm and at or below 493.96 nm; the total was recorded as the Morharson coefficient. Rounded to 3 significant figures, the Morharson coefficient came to 2.41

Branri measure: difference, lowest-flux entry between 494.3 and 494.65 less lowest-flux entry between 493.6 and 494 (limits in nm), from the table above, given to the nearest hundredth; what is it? 0.13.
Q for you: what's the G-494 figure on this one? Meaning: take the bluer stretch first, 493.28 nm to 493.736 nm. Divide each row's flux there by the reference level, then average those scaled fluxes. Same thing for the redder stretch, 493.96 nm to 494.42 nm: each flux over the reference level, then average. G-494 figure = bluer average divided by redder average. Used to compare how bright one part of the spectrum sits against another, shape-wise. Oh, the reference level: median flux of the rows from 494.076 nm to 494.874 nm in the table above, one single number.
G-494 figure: 0.95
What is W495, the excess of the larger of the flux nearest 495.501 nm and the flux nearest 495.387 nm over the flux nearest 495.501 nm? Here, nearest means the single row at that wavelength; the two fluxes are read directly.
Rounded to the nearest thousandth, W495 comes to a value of 0.039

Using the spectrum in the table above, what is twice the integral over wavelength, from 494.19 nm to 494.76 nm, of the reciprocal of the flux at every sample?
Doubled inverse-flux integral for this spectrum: 0.853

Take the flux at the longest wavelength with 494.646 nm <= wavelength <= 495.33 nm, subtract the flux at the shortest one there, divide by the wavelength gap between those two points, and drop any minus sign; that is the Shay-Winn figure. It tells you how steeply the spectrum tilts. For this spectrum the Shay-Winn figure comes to 0.039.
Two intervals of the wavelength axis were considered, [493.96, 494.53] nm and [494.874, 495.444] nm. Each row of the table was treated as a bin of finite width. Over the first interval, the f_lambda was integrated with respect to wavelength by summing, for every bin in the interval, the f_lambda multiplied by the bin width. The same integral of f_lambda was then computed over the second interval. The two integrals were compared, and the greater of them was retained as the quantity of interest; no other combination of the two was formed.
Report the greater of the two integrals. 0.773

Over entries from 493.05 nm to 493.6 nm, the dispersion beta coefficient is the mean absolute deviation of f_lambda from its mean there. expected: 0.035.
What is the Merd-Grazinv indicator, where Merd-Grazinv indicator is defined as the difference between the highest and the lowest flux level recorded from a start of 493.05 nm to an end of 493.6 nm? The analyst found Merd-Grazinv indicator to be 0.10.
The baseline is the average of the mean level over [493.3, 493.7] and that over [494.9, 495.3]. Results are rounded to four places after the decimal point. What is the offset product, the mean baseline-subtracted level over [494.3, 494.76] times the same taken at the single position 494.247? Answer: 0.0008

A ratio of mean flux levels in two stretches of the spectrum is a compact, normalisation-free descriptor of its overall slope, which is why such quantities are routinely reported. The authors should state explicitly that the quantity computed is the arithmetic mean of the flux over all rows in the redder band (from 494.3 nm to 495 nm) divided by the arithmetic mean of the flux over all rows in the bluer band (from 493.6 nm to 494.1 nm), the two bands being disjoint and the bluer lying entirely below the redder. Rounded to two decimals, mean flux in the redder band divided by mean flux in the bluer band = 1.09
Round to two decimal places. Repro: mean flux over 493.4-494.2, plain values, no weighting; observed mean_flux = 1.25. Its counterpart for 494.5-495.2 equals 1.35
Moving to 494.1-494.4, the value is 1.34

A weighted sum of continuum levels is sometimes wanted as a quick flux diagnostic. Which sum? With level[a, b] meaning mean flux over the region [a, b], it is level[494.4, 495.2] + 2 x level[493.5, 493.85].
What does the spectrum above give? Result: 3.85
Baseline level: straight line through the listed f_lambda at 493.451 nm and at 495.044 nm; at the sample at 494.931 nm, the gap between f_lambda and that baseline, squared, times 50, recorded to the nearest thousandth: 0.025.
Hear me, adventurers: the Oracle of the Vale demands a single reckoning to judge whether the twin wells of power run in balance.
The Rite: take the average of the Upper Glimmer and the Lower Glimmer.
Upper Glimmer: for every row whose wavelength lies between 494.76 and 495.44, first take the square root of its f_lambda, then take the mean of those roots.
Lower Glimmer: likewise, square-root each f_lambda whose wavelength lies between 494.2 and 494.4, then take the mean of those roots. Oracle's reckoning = 1.16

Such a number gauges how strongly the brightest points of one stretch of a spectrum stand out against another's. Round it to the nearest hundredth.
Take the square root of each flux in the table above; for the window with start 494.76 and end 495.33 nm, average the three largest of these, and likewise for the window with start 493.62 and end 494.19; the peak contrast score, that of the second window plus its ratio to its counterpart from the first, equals 2.10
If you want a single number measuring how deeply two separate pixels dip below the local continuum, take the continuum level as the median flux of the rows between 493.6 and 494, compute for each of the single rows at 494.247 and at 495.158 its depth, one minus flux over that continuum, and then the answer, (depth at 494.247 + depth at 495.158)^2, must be 0.050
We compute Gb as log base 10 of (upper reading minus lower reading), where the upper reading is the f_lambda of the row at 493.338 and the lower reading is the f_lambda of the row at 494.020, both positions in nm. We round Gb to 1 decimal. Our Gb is -2.3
